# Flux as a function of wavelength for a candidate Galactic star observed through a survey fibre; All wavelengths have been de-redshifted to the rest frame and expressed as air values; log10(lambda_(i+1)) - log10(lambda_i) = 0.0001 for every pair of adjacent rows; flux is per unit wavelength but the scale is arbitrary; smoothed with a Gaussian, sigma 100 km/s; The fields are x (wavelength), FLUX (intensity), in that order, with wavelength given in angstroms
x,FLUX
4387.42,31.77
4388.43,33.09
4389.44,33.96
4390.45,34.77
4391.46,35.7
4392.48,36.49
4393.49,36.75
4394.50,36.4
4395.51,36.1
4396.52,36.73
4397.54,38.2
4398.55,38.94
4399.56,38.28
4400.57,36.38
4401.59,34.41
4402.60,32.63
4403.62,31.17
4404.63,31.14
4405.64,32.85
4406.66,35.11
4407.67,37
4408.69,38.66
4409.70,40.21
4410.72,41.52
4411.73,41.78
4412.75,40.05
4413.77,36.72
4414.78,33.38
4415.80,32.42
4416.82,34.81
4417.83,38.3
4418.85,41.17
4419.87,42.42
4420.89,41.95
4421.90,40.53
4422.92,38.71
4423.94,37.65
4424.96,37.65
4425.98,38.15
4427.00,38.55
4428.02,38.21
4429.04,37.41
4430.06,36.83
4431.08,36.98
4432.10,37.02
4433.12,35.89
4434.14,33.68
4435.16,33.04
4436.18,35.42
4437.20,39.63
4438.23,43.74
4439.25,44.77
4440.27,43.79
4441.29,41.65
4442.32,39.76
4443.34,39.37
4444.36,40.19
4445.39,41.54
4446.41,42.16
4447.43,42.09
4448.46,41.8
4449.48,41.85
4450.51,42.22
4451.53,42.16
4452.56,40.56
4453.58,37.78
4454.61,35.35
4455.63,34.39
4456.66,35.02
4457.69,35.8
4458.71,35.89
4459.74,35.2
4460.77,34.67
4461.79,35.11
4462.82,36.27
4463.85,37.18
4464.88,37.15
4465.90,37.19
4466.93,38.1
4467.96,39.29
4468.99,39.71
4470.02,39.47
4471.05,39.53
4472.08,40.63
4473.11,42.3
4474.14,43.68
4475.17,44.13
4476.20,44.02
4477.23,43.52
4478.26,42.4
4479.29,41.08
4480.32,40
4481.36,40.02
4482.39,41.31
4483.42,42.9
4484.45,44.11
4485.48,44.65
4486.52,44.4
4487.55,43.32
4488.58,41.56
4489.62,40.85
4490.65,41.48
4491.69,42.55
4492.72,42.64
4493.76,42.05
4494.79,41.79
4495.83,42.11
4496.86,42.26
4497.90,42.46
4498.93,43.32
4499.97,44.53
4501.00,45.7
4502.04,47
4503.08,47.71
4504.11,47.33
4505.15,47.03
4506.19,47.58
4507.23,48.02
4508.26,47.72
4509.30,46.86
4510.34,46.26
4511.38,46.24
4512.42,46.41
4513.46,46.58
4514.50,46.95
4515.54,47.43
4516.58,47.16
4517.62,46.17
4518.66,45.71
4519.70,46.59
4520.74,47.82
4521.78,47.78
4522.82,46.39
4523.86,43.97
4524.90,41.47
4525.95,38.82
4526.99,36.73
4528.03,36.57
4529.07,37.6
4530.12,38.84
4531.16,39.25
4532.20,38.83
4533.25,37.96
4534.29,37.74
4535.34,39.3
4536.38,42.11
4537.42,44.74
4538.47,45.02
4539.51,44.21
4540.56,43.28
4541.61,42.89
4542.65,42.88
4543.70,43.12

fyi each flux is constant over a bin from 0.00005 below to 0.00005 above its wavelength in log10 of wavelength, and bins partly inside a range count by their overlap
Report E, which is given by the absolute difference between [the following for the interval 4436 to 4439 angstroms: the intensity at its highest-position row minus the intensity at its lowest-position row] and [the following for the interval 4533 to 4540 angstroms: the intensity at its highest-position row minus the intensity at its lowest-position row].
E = 2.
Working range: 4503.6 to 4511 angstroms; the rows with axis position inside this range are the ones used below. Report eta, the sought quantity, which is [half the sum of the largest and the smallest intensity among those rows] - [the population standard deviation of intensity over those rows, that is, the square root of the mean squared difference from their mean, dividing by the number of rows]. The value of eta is 46.6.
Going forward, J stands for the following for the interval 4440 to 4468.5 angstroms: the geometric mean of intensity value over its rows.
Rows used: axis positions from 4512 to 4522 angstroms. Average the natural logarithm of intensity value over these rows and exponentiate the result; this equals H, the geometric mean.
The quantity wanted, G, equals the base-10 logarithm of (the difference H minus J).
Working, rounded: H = 47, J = 38.6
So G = 0.9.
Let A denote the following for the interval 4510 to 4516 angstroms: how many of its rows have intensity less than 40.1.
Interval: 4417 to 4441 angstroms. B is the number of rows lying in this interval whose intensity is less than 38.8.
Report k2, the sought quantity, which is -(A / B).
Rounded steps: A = 0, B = 15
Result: 0.00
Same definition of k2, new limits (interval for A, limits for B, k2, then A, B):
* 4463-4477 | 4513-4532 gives -2.67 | 8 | 3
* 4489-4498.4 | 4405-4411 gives 0.00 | 0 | 4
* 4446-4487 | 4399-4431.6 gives -0.83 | 20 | 24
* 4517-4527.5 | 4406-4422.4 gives -0.25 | 2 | 8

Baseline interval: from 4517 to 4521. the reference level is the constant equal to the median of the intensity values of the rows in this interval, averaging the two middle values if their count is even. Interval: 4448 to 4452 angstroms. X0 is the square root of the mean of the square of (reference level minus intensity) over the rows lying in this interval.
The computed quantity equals 4.4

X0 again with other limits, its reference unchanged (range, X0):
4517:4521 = 0.8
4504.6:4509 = 1.3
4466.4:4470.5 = 7.3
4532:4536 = 7.9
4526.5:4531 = 9.0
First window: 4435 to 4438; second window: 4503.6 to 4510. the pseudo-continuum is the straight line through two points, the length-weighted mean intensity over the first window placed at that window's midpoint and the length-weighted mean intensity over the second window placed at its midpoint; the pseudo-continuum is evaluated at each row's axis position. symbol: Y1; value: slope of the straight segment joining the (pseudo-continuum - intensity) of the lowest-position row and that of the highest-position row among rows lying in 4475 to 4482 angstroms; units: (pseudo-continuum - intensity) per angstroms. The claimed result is 0.8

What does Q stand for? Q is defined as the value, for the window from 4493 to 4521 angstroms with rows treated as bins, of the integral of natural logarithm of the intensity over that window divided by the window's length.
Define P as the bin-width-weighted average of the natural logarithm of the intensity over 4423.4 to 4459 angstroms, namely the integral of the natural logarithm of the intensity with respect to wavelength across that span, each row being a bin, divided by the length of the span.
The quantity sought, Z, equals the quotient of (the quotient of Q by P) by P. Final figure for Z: 0.286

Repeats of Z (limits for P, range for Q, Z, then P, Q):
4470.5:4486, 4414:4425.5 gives 0.259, 3.74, 3.64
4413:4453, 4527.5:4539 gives 0.275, 3.66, 3.68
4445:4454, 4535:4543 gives 0.271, 3.72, 3.77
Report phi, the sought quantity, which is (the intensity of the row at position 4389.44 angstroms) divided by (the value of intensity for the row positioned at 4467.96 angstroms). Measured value 0.86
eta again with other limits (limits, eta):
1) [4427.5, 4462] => 35.6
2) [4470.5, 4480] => 40.3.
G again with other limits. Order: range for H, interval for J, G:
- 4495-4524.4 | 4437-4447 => 0.6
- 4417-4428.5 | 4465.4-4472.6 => -0.6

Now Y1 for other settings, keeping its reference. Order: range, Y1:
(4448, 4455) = 1.2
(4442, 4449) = -0.2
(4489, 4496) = -0.1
